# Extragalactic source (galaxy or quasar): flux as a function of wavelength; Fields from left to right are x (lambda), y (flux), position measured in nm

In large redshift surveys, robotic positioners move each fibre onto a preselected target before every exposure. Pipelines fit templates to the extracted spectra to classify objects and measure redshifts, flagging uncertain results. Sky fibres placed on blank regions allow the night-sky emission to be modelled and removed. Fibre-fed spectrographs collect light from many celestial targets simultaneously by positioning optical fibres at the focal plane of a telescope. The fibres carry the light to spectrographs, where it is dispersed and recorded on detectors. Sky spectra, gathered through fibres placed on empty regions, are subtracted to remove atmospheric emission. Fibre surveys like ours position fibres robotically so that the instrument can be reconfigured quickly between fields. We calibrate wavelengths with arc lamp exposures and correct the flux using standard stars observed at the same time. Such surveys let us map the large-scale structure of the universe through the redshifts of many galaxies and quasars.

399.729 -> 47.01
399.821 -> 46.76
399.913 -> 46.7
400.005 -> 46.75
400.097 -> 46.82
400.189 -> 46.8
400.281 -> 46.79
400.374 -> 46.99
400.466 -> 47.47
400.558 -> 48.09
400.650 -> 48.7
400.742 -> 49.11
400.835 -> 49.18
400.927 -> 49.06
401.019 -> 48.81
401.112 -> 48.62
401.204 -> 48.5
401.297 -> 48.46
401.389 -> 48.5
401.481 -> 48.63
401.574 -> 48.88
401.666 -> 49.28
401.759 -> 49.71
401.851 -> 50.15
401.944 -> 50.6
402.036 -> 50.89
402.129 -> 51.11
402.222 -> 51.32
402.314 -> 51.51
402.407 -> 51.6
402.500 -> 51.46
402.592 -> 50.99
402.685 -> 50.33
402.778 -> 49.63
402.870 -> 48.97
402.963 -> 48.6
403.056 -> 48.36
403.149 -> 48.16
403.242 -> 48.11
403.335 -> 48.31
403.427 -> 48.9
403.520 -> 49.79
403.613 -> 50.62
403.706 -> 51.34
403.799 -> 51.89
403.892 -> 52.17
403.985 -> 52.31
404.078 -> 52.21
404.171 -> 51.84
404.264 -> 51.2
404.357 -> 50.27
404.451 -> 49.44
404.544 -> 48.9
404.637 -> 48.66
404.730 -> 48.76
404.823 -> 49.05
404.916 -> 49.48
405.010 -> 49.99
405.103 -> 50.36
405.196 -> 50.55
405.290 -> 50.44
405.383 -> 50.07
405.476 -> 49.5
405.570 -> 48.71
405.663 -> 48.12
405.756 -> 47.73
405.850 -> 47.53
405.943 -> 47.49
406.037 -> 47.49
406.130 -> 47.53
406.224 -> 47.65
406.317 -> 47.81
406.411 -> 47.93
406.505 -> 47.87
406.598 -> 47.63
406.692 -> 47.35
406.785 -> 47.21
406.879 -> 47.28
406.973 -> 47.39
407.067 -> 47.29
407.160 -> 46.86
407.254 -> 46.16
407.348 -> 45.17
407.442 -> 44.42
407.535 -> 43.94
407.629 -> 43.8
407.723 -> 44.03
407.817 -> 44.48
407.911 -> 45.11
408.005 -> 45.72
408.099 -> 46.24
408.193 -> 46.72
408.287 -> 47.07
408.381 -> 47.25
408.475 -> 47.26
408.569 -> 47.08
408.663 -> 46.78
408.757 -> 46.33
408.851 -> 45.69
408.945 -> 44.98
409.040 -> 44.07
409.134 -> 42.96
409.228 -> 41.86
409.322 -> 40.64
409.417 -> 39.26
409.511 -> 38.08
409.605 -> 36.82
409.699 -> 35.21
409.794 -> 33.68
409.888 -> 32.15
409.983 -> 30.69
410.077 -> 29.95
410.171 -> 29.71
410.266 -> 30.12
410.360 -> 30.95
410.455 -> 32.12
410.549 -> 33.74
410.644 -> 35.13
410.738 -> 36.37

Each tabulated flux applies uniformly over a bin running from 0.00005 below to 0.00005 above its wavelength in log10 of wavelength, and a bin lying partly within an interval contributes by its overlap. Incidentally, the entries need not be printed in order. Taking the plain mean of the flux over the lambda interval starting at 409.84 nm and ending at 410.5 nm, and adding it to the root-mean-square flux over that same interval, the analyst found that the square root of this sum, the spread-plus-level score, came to 7.85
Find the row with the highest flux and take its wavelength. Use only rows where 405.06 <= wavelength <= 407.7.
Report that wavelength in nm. 405.196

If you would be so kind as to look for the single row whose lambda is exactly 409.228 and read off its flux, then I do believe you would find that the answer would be 41.86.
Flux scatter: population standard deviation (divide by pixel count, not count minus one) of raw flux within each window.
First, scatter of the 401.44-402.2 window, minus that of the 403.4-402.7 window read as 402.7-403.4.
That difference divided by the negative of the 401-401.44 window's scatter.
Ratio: -2.9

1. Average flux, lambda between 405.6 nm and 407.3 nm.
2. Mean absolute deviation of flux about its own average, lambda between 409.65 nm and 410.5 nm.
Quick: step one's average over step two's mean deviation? 32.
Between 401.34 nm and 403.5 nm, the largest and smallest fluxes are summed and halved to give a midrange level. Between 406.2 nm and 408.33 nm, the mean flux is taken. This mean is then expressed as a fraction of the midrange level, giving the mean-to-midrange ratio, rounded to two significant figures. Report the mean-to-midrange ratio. 0.93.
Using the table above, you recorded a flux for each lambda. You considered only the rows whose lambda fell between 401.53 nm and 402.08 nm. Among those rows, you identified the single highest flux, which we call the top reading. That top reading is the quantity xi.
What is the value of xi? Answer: 50.89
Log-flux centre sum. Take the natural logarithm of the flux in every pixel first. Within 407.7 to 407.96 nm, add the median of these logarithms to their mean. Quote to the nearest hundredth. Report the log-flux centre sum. 7.59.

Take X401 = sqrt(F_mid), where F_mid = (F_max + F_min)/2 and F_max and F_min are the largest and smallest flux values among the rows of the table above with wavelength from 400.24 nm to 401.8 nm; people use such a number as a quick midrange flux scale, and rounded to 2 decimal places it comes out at 6.95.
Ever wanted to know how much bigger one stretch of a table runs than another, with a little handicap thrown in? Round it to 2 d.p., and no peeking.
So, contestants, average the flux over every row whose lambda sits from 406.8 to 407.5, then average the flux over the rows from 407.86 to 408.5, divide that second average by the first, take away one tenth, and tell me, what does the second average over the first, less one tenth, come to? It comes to 0.90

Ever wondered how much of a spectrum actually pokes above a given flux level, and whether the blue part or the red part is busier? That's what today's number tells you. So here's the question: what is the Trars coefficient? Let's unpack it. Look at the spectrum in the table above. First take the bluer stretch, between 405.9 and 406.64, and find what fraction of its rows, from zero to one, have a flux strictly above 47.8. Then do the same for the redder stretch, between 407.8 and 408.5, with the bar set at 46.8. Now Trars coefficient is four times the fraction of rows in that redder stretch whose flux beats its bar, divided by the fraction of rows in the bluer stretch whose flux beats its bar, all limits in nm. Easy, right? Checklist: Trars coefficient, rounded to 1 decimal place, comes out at 4.0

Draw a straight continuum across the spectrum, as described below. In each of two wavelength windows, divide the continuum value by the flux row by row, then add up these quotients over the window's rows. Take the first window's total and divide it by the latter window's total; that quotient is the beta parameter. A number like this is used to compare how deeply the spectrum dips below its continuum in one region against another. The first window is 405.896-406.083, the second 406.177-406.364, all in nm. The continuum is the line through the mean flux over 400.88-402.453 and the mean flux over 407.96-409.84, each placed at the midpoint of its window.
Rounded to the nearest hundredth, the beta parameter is 1.01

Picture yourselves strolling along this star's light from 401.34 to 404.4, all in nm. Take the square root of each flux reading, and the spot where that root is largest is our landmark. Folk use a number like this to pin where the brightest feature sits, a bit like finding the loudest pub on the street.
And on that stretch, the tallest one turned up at 403.985 nm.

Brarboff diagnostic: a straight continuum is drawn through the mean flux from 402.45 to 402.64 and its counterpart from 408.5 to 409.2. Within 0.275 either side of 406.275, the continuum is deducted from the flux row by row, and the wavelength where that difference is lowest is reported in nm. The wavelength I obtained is 406.037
